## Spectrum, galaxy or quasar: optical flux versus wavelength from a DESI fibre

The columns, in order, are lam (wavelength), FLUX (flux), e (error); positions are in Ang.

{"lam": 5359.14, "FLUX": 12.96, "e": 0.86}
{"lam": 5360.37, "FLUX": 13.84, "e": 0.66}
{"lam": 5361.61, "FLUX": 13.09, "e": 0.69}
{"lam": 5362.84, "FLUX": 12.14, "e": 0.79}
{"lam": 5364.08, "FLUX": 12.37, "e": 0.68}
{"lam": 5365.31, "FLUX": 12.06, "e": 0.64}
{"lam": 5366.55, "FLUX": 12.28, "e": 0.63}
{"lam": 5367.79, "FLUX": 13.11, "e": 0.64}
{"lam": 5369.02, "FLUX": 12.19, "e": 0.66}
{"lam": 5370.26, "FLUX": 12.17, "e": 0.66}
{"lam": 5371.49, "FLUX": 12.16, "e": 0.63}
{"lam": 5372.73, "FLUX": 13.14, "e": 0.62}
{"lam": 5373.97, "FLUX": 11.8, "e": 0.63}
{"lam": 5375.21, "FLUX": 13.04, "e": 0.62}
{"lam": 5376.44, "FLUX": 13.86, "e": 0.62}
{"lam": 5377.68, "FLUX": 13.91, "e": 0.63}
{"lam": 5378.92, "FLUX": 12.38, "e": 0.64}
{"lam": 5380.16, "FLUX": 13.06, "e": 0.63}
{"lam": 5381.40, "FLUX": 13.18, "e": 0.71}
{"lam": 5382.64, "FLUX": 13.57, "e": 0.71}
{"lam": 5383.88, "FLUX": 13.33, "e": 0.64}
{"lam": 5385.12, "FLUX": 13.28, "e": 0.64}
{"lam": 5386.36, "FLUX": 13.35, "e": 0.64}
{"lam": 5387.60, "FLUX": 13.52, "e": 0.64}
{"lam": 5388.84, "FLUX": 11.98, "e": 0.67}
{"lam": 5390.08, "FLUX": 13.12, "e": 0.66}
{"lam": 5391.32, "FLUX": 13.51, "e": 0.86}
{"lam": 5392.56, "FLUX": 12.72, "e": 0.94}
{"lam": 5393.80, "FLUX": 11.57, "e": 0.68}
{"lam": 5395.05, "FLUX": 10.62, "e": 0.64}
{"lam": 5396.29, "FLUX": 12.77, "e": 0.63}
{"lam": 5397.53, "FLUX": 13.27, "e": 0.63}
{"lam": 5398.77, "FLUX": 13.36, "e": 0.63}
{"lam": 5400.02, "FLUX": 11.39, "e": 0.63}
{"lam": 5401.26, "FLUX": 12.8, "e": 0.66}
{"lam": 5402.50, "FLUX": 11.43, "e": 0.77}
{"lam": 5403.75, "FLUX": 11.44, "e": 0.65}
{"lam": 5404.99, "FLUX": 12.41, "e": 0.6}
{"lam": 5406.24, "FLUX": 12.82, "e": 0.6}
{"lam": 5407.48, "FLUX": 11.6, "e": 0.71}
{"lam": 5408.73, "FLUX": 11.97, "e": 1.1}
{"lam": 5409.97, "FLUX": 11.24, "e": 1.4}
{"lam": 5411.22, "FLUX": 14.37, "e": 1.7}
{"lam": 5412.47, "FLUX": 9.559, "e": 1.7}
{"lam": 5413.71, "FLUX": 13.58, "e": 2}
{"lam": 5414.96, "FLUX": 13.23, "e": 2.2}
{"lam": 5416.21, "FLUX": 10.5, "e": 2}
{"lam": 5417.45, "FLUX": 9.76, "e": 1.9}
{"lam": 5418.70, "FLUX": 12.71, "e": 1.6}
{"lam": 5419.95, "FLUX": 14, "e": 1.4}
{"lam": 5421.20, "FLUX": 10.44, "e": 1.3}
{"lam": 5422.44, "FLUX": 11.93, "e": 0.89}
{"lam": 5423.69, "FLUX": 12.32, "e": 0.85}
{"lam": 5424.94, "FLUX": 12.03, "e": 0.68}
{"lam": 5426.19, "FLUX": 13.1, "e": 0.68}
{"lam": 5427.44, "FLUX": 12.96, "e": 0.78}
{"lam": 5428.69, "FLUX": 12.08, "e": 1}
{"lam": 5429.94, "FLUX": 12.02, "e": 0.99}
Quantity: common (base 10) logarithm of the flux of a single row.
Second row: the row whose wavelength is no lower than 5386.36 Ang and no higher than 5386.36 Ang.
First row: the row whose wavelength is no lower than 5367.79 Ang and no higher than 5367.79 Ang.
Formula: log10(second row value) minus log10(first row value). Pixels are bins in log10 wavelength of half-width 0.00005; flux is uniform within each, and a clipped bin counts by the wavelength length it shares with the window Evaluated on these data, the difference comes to 0.008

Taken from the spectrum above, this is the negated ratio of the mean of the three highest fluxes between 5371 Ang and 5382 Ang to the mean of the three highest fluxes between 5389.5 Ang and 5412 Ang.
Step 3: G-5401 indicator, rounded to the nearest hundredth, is -0.99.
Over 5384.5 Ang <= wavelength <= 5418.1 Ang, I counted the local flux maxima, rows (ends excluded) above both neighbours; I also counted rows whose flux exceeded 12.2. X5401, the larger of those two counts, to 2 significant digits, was 15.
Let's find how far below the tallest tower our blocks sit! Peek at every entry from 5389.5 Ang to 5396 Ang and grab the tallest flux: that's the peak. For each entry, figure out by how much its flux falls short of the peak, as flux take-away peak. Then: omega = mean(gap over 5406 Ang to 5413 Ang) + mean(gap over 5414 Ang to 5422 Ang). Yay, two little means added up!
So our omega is -3.3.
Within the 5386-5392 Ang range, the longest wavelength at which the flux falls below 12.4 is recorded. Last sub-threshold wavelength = 5388.84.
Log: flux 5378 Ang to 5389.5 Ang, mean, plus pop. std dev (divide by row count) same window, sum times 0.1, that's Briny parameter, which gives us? 1.36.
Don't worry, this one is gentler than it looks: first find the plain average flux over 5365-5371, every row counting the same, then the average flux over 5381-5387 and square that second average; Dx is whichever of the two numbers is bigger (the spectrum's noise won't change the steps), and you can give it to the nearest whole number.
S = 178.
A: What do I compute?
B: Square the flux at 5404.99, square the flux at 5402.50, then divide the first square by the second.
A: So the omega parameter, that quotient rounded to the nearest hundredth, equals 1.18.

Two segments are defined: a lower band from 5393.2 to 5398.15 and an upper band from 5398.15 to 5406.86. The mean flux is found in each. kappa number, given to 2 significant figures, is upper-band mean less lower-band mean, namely 0.18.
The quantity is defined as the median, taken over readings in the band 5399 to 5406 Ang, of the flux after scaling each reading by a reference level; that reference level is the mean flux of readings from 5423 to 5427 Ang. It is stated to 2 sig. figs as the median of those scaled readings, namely 0.92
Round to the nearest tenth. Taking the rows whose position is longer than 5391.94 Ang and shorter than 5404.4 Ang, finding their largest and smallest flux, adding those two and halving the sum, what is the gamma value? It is 12.0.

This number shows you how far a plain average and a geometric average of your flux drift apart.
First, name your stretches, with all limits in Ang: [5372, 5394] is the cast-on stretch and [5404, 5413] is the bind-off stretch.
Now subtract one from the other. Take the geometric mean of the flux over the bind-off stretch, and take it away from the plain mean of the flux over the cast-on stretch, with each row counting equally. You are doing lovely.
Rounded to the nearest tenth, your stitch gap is 1.1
